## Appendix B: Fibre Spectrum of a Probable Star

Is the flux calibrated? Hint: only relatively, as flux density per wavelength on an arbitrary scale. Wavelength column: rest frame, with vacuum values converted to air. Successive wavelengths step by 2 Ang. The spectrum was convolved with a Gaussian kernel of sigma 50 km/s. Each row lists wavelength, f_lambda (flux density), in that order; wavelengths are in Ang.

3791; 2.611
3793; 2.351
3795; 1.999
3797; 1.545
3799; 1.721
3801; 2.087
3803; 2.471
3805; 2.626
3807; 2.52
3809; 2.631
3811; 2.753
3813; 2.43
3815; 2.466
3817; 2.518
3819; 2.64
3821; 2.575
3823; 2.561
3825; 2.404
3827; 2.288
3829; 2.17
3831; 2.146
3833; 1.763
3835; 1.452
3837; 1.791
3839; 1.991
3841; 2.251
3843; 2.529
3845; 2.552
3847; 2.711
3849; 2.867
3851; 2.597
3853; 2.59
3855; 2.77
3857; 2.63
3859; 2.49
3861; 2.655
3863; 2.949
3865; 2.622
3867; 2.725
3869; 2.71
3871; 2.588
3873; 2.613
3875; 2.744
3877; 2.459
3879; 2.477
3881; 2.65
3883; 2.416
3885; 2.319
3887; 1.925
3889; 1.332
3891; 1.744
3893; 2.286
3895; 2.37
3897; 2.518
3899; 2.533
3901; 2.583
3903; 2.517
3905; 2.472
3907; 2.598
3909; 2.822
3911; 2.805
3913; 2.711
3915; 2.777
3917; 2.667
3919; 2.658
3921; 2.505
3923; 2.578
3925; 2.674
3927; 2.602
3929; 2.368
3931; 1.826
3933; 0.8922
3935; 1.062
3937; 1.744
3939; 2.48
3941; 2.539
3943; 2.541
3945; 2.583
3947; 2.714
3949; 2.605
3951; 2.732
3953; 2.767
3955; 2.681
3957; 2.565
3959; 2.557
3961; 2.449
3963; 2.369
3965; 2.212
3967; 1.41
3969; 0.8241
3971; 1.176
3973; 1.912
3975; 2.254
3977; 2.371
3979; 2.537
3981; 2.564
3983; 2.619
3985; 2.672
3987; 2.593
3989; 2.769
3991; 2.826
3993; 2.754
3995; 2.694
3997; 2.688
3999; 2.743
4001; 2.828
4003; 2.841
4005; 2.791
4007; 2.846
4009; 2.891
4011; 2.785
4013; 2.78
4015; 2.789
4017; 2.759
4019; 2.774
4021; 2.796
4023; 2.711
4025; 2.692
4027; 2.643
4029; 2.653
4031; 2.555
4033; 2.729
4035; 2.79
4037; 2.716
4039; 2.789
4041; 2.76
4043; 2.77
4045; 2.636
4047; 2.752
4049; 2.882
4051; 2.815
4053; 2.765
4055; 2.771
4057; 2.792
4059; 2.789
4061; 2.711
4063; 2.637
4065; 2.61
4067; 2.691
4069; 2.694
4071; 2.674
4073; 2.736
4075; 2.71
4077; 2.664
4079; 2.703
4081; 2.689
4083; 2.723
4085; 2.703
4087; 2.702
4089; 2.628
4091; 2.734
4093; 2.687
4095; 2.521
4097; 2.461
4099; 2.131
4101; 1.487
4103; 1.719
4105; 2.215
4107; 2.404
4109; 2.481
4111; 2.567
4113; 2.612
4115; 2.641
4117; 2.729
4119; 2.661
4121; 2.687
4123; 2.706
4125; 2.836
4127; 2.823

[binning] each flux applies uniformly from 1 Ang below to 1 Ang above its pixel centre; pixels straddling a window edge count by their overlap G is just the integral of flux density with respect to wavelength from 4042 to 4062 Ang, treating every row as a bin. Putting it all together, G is 55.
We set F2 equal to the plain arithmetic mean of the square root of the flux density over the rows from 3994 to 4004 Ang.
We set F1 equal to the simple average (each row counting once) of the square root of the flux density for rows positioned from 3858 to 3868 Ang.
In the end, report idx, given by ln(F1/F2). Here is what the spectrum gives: -0.013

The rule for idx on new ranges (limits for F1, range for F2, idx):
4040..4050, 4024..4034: 0.019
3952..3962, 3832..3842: 0.173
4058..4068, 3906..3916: -0.010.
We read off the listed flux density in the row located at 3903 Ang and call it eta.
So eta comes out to 2.517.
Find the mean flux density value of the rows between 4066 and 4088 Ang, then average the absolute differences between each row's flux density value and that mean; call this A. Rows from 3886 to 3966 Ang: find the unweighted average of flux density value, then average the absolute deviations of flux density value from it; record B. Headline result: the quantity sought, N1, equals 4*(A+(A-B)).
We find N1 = -1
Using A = 0.02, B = 0.3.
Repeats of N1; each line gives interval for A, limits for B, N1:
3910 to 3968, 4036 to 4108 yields 2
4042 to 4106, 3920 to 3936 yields -1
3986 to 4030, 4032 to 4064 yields 0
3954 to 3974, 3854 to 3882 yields 4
